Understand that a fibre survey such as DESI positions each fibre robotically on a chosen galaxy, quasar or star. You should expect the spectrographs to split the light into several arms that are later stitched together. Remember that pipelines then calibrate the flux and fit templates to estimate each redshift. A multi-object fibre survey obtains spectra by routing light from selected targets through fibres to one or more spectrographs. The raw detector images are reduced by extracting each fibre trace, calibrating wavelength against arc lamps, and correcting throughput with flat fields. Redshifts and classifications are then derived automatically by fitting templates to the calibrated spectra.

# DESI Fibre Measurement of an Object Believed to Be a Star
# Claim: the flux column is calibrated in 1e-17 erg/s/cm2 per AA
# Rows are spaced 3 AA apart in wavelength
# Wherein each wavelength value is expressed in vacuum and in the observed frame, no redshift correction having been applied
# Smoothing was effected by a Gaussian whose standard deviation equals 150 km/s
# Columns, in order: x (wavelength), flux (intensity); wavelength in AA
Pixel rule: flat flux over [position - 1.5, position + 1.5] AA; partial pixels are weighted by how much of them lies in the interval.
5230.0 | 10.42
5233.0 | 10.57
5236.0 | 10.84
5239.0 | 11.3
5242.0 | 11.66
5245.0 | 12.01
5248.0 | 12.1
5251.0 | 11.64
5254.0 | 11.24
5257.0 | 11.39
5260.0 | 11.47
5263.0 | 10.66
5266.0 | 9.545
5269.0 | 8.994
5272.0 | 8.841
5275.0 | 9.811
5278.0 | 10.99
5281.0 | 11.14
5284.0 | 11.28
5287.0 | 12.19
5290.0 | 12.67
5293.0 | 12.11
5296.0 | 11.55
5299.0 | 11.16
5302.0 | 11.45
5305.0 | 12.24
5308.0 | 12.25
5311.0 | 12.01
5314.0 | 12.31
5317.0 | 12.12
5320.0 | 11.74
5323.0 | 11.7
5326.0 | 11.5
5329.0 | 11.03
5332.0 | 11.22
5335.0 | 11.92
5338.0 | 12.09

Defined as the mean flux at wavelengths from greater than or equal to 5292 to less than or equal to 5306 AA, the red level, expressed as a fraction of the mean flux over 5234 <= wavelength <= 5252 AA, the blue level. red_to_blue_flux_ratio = 1.01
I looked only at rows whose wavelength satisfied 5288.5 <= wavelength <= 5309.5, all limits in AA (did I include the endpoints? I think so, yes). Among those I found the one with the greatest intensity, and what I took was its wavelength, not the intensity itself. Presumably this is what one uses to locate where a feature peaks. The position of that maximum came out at 5290.0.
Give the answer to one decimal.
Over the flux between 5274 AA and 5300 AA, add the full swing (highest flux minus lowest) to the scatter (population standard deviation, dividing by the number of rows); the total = 3.6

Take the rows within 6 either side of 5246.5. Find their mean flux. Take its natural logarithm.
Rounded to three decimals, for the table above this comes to 2.473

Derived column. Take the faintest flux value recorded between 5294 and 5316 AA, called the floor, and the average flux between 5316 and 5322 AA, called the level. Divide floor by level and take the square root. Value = 0.97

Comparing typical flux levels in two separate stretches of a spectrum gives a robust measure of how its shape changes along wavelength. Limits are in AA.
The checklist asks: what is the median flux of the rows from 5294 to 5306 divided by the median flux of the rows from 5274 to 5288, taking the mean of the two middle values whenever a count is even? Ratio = 1.032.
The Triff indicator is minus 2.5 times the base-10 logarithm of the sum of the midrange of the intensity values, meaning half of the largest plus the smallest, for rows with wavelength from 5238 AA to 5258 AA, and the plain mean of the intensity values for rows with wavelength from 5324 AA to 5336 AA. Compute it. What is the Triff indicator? -3.41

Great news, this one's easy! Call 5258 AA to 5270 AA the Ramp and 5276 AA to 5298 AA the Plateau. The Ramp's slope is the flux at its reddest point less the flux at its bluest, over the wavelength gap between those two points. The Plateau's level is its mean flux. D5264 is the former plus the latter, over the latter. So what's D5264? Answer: 0.98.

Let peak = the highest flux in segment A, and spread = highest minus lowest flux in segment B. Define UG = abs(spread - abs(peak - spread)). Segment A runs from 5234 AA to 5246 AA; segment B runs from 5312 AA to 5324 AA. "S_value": 10.8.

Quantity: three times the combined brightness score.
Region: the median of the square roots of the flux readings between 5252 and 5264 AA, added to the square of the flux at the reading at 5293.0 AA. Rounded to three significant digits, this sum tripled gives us 450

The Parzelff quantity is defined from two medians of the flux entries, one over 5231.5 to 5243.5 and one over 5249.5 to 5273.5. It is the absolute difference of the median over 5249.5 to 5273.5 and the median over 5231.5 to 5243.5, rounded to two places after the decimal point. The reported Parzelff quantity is 0.12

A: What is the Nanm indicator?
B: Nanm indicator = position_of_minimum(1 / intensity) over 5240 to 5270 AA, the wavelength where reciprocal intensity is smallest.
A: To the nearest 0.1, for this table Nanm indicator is 5248.0 AA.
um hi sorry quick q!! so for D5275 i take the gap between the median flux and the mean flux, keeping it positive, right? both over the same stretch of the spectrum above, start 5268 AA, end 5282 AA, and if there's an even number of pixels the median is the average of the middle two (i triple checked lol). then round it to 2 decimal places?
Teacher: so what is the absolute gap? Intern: 0.14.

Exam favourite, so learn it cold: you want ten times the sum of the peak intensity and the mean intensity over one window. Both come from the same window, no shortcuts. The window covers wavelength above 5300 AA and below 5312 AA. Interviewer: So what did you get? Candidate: 242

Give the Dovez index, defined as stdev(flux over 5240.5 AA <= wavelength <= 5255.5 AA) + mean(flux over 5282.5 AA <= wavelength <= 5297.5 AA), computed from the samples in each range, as 12.3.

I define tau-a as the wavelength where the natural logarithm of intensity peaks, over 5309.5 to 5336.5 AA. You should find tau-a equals 5314.0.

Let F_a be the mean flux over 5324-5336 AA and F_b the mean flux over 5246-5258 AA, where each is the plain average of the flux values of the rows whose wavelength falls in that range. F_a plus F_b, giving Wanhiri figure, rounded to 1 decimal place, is 23.0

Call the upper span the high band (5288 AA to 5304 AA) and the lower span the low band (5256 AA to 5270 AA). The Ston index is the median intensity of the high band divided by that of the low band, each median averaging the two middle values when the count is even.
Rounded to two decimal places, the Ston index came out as 1.08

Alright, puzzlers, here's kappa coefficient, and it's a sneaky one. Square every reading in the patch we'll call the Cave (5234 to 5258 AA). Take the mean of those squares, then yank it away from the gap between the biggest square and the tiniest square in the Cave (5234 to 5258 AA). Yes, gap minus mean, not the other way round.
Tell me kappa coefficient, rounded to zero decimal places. -104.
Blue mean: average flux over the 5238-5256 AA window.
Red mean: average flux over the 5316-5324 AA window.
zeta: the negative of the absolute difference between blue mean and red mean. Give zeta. -0.2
